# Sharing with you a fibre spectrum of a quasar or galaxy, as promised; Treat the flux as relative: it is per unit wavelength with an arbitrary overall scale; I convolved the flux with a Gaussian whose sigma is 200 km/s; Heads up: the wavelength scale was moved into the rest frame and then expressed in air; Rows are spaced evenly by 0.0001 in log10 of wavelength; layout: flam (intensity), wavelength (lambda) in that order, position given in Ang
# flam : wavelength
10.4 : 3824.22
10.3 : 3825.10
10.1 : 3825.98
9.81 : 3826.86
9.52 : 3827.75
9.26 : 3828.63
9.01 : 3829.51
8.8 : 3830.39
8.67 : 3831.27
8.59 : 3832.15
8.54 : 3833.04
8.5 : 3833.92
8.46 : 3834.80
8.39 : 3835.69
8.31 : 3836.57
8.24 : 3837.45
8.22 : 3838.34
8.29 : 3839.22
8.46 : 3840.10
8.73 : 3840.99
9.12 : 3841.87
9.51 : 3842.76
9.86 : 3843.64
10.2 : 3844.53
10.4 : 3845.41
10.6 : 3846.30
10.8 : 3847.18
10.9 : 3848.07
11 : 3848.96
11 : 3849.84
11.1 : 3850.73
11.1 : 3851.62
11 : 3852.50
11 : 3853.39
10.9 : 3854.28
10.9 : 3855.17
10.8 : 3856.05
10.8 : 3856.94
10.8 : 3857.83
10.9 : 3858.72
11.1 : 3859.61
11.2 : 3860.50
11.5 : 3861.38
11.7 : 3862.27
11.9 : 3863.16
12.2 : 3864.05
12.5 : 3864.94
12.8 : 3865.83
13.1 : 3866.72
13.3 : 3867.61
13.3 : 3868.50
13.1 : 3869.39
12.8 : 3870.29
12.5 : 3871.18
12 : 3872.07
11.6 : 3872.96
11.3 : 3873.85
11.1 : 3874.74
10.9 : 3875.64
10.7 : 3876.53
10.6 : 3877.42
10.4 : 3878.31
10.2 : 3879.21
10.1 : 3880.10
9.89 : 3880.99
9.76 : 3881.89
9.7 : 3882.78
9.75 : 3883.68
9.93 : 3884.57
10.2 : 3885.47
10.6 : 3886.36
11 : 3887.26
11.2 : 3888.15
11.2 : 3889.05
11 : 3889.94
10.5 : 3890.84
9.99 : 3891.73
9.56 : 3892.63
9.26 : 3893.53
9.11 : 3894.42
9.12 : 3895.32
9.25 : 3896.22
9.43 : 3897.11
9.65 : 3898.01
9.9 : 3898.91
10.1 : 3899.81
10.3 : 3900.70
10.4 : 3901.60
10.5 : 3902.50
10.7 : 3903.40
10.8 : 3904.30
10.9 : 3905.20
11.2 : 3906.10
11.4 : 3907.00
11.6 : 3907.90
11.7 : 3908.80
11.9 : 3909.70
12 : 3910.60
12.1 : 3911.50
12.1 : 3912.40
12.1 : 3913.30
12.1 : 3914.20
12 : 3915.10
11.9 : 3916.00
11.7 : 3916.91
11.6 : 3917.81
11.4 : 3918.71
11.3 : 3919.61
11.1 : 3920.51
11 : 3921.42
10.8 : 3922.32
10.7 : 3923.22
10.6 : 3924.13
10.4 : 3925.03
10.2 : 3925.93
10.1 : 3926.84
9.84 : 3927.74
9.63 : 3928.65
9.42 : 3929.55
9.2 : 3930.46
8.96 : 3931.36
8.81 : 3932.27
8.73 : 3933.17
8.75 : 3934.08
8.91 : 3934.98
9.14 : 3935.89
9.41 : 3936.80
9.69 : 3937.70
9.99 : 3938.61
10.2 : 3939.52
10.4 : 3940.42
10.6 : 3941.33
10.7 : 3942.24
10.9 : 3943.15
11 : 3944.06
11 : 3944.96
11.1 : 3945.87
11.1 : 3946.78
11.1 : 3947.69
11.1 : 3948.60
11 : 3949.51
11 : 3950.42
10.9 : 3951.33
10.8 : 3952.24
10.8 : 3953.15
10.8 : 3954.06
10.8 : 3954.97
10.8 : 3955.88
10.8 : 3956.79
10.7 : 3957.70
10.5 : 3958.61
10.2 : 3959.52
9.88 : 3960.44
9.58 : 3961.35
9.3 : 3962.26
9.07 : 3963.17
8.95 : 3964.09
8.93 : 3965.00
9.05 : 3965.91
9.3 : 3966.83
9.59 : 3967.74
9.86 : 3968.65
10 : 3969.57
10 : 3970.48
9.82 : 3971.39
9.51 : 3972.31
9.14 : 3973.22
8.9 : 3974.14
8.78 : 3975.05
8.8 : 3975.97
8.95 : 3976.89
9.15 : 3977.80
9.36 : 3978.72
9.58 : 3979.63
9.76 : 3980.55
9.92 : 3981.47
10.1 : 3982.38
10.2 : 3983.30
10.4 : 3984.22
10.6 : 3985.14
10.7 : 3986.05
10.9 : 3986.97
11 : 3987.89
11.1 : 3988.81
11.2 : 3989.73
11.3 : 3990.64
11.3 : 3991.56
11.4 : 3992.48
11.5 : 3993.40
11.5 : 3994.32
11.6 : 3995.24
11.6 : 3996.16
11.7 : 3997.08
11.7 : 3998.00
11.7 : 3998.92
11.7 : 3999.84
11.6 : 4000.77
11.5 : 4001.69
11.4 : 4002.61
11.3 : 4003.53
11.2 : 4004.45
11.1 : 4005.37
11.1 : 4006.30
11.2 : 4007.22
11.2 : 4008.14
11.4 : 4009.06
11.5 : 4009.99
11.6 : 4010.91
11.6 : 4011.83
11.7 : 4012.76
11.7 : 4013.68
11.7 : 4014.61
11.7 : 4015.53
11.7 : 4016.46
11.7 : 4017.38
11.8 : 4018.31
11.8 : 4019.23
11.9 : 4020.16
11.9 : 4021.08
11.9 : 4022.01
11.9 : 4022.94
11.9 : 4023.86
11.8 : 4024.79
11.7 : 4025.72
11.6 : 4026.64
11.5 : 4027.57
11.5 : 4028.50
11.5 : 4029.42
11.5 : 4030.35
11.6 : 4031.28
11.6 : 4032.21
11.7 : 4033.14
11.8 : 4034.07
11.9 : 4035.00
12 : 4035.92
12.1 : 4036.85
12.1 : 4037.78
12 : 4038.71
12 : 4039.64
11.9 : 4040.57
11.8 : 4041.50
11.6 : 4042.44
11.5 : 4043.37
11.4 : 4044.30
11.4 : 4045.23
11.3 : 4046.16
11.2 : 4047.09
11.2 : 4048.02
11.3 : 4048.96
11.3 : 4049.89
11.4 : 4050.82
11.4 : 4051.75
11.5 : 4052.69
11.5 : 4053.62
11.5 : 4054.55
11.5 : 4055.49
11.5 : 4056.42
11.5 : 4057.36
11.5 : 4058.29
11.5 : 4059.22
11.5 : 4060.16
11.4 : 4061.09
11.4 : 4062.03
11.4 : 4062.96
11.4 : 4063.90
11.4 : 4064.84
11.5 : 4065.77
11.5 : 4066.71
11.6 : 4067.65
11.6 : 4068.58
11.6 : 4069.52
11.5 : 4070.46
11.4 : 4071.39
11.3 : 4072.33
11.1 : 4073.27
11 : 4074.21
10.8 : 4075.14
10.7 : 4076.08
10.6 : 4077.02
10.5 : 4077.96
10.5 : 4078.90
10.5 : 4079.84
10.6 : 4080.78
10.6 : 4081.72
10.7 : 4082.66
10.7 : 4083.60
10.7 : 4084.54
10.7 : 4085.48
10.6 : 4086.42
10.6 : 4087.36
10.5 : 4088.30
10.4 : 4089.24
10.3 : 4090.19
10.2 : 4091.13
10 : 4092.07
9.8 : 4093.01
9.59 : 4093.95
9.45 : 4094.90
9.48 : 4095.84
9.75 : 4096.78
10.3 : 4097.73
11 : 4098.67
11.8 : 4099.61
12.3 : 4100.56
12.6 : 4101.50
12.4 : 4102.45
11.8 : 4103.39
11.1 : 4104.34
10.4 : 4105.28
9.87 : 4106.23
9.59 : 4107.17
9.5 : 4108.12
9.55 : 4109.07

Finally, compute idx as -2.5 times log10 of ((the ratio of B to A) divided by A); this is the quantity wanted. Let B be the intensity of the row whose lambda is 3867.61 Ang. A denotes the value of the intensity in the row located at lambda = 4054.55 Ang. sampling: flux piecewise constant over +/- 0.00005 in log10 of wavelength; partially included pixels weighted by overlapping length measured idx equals 2.5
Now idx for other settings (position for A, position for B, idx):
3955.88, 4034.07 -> 2.5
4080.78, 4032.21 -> 2.5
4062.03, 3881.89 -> 2.8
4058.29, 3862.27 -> 2.6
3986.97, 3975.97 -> 2.8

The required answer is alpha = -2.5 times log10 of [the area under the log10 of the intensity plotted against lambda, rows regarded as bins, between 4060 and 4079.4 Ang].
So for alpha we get -3.27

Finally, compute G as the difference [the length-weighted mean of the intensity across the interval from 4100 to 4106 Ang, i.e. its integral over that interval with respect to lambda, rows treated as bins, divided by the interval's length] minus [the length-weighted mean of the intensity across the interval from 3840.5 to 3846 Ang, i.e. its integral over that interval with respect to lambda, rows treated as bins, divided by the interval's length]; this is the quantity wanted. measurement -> 2.0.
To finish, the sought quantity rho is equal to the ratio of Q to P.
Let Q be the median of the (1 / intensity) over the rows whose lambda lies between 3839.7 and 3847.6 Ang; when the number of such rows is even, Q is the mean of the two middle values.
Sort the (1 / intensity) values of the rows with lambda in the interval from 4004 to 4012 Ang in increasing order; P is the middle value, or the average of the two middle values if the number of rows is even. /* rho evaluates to 1.14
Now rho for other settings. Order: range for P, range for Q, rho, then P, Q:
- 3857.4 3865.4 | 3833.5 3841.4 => 1.37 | 0.087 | 0.119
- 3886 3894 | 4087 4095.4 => 1.04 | 0.094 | 0.098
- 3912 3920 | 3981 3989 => 1.12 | 0.084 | 0.094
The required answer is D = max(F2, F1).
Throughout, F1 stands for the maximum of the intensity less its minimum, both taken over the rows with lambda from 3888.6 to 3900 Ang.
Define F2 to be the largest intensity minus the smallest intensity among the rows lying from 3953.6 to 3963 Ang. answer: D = 2.09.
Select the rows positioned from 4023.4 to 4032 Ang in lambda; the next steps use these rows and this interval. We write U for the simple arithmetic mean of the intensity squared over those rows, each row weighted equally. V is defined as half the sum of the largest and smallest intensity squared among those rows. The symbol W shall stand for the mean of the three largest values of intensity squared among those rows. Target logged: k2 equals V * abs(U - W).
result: 568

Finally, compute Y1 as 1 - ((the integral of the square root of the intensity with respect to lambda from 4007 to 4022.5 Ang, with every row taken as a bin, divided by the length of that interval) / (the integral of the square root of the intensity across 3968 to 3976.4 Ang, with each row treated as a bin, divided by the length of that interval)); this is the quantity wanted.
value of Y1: -0.112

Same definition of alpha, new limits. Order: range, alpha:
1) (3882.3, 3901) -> -3.18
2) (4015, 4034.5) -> -3.30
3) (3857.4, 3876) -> -3.25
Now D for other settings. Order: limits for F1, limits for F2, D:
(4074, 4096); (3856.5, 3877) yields 2.60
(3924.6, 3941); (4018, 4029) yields 1.67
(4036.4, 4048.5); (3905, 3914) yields 1.20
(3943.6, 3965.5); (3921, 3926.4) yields 2.17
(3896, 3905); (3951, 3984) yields 2.12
